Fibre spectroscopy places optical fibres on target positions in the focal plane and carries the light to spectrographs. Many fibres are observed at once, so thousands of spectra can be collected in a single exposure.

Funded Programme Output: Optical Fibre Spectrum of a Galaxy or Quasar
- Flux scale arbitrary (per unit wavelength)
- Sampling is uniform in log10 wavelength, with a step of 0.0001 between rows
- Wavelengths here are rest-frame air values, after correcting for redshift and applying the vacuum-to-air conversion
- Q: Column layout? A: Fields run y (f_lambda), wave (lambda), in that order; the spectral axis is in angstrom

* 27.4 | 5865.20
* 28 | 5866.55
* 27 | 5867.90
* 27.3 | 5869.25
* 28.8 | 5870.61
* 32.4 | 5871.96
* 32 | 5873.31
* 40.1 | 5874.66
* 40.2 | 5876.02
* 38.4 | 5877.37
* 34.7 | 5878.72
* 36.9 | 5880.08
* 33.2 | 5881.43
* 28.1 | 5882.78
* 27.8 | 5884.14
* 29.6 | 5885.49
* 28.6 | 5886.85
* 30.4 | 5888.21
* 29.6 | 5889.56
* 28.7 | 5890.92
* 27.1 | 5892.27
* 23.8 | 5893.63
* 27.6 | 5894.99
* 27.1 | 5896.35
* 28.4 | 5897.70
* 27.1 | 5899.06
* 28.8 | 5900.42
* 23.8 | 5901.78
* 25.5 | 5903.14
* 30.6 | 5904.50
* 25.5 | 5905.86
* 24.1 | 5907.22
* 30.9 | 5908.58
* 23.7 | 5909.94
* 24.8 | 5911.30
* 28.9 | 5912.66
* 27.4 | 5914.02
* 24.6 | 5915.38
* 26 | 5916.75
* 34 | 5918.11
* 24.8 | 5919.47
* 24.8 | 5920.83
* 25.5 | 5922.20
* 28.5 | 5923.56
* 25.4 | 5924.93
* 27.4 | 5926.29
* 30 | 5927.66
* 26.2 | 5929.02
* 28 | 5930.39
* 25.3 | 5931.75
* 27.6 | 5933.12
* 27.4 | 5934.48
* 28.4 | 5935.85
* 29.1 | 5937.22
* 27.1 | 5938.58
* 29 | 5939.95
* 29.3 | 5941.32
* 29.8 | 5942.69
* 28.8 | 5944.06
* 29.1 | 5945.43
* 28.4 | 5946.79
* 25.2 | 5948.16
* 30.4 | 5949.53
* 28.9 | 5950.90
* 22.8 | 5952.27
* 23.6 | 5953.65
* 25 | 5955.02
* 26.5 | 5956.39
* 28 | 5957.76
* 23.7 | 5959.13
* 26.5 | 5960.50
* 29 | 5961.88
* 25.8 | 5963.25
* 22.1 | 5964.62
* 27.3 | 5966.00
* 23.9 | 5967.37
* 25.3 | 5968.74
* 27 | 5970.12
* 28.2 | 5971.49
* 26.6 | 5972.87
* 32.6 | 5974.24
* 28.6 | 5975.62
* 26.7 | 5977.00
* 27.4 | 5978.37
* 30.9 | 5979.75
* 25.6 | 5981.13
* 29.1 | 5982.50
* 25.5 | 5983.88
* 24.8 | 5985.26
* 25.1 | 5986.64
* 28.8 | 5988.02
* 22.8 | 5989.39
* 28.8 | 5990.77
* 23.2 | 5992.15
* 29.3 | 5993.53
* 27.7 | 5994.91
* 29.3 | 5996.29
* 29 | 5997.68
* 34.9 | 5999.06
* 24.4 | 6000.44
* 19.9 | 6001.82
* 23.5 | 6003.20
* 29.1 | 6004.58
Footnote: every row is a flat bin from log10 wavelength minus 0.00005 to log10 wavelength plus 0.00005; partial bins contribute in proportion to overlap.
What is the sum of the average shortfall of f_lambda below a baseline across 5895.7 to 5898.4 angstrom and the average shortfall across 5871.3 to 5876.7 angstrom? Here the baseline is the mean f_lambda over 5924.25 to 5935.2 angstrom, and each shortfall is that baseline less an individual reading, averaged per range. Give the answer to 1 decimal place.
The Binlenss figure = -9.6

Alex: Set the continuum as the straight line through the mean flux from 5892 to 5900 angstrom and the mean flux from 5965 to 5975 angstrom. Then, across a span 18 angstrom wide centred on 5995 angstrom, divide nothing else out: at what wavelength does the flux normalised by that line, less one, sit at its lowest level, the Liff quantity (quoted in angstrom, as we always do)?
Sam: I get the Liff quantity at 6001.82 angstrom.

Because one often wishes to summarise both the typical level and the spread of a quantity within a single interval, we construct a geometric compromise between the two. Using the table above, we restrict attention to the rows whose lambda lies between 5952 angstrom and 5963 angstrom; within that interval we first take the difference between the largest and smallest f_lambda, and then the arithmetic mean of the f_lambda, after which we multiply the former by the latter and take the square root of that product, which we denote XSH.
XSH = 12.6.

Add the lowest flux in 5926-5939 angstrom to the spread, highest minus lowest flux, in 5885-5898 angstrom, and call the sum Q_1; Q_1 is 31.9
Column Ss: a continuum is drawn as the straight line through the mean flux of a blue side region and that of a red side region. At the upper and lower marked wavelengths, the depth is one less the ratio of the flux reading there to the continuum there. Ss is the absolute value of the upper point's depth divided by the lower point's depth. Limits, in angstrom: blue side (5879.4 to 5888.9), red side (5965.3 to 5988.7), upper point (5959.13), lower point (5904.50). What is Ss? 6.6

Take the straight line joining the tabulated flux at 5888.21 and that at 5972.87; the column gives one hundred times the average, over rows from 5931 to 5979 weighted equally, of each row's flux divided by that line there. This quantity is 99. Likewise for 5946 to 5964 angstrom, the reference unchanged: 97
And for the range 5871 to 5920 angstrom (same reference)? 97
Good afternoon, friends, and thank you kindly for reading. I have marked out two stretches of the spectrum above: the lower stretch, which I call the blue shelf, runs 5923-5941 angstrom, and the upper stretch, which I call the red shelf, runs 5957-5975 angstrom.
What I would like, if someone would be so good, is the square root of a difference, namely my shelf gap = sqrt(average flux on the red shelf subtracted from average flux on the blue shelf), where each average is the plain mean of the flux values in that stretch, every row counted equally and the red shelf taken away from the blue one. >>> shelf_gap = 1.0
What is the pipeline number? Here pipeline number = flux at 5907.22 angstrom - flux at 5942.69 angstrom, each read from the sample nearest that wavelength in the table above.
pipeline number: -5.7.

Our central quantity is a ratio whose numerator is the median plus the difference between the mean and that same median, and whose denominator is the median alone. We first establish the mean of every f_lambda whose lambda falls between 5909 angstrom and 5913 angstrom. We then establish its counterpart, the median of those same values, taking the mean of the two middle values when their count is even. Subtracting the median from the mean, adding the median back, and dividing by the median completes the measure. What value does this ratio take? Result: 1.04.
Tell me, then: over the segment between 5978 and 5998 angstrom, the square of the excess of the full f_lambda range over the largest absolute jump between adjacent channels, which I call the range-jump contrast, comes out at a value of 4.0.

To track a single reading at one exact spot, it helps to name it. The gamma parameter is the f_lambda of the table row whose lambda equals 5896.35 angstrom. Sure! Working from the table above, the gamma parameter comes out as 27.1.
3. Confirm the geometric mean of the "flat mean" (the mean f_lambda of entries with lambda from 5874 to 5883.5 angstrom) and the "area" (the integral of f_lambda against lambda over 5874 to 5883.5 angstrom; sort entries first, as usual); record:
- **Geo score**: 111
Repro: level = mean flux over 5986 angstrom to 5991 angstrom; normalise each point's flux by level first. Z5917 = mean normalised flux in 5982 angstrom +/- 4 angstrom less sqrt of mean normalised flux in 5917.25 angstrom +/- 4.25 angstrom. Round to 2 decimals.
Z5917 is 0.02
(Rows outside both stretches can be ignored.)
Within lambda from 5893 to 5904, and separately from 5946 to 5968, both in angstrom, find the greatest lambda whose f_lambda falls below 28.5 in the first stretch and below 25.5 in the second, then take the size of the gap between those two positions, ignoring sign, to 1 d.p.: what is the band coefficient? 64.2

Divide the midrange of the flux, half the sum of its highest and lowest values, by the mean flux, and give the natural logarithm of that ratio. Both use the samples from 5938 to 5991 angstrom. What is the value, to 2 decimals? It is 0.01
